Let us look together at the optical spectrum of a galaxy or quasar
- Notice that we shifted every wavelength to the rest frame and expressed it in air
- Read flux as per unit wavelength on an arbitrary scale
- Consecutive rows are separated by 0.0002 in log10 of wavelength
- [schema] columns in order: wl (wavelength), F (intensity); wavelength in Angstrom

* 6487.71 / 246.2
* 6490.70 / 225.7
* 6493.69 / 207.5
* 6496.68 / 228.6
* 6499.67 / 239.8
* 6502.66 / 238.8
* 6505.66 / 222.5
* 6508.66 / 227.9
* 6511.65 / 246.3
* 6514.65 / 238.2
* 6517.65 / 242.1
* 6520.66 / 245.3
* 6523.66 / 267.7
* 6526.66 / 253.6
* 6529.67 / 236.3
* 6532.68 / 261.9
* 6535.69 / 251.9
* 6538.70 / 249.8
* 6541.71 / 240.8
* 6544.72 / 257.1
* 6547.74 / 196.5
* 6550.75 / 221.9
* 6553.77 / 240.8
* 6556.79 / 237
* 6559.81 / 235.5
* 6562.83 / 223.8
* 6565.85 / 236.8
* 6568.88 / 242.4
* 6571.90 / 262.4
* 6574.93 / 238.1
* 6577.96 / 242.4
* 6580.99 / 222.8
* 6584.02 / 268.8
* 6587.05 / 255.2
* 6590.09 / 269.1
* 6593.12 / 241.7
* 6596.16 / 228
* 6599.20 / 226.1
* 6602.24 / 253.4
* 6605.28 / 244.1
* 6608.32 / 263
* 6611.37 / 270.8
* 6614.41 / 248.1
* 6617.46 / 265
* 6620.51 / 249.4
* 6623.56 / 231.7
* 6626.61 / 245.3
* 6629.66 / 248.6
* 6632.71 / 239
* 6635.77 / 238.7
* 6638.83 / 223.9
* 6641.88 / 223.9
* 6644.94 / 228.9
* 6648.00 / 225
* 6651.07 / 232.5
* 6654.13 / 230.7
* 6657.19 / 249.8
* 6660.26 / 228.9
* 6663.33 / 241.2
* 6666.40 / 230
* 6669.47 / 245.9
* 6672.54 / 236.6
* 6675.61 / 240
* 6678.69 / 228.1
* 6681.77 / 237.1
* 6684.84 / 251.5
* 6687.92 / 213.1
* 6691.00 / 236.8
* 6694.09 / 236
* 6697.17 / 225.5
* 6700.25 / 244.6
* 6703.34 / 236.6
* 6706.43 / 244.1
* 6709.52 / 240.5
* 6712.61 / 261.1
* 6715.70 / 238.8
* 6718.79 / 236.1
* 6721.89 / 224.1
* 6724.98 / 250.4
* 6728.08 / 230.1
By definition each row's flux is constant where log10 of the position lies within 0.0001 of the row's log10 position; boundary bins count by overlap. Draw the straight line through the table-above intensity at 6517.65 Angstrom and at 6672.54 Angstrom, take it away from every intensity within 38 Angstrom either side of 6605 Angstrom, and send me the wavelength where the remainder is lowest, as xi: 6580.99 Angstrom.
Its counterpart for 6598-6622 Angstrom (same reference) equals 6599.20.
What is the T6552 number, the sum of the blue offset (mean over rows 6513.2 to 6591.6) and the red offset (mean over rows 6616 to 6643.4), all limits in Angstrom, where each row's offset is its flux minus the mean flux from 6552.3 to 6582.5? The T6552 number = 8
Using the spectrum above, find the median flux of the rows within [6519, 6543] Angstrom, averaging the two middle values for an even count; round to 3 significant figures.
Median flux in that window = 251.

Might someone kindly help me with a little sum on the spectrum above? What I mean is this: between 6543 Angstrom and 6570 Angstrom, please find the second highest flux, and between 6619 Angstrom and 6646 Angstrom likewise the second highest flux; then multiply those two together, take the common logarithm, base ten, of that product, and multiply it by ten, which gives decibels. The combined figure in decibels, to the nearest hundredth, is 47.80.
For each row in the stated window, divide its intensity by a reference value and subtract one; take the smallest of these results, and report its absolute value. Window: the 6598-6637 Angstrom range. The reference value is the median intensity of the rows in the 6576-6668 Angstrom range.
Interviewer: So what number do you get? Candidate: 0.064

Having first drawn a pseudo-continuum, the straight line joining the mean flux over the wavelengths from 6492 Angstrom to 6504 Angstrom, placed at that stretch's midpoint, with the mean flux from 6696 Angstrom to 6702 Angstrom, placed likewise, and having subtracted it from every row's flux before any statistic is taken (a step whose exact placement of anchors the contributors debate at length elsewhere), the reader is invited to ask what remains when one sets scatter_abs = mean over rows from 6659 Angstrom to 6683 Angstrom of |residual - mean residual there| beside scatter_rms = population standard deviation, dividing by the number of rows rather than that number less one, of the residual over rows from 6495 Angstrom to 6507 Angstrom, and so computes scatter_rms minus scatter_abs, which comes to 2.1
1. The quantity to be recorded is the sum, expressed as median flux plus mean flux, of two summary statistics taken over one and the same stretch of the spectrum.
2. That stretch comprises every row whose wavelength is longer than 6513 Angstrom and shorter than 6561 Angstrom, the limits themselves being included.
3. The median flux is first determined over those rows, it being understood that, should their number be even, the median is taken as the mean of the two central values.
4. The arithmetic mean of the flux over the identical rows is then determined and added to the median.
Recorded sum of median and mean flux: 484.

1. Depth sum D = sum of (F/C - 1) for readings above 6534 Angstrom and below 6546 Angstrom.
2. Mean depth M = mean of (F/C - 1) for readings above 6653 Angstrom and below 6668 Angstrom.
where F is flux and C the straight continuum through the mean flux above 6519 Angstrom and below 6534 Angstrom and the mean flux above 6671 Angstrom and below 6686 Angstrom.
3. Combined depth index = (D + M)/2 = -0.02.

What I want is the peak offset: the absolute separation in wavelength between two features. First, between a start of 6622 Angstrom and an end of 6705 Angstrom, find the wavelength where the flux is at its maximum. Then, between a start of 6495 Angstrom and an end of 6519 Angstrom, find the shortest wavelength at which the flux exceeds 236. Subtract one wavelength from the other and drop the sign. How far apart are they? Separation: 185.2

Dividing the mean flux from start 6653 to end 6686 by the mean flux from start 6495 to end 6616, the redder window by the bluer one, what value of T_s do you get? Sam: 0.98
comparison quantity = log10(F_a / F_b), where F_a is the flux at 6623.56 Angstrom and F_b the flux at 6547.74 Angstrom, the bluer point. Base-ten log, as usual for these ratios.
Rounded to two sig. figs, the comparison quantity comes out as 0.072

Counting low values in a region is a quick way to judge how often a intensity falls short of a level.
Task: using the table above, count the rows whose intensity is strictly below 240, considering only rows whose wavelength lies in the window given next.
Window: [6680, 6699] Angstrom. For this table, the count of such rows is 5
